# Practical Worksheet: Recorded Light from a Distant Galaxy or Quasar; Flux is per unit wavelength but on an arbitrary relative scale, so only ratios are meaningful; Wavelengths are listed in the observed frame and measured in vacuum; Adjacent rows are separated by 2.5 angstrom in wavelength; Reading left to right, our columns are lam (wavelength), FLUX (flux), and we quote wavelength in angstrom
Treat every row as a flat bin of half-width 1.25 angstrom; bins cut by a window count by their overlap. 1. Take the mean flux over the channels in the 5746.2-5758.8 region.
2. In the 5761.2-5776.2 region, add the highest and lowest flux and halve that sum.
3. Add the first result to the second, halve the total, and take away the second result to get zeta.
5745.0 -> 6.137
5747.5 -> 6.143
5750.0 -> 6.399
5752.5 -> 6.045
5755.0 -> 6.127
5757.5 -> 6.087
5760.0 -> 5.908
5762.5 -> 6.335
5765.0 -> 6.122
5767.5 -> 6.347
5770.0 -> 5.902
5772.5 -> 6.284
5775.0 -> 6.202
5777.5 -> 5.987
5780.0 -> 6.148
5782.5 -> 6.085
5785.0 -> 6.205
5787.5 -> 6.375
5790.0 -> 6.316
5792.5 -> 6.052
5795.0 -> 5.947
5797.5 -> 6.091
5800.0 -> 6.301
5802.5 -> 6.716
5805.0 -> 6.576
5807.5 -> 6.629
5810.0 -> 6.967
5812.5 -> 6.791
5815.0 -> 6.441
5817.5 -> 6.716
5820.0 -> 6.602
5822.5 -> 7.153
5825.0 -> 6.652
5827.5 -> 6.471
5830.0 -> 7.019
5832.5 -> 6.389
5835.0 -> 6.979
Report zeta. 0.02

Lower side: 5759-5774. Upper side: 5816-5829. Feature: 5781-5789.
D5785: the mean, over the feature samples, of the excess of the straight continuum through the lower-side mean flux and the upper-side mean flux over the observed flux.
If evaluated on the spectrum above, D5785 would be 0.12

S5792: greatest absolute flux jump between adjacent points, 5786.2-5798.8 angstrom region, 0.26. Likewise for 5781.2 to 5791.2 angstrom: 0.17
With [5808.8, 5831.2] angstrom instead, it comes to 0.55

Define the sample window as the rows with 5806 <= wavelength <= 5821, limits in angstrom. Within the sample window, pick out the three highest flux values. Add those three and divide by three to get 6.82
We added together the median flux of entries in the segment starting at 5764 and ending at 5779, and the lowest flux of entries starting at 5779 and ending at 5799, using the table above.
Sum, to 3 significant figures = 12.1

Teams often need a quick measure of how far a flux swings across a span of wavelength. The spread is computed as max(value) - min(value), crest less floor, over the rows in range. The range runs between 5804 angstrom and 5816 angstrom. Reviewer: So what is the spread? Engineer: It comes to 0.53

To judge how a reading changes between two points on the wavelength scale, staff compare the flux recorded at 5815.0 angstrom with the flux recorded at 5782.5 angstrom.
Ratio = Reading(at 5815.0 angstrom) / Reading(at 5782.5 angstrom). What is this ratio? 1.06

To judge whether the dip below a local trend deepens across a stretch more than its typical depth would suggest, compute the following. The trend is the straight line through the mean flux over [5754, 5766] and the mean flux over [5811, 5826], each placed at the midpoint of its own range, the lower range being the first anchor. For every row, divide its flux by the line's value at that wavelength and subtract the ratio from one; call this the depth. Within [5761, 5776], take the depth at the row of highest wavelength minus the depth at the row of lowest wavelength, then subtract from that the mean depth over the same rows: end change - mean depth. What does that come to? 0.041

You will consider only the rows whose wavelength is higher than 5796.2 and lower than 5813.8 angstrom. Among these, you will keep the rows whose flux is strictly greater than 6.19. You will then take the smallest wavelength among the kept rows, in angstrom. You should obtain 5800.0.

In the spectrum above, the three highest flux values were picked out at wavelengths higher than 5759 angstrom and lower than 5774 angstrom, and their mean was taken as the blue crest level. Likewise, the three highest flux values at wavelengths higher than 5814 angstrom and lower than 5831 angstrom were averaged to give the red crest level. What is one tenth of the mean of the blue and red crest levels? 0.664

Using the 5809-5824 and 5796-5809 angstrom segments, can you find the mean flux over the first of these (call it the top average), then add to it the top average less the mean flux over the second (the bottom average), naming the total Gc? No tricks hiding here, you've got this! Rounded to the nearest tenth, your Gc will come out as 7.1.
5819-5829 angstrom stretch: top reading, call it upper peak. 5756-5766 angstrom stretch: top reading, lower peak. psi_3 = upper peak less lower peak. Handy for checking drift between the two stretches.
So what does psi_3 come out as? 0.8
